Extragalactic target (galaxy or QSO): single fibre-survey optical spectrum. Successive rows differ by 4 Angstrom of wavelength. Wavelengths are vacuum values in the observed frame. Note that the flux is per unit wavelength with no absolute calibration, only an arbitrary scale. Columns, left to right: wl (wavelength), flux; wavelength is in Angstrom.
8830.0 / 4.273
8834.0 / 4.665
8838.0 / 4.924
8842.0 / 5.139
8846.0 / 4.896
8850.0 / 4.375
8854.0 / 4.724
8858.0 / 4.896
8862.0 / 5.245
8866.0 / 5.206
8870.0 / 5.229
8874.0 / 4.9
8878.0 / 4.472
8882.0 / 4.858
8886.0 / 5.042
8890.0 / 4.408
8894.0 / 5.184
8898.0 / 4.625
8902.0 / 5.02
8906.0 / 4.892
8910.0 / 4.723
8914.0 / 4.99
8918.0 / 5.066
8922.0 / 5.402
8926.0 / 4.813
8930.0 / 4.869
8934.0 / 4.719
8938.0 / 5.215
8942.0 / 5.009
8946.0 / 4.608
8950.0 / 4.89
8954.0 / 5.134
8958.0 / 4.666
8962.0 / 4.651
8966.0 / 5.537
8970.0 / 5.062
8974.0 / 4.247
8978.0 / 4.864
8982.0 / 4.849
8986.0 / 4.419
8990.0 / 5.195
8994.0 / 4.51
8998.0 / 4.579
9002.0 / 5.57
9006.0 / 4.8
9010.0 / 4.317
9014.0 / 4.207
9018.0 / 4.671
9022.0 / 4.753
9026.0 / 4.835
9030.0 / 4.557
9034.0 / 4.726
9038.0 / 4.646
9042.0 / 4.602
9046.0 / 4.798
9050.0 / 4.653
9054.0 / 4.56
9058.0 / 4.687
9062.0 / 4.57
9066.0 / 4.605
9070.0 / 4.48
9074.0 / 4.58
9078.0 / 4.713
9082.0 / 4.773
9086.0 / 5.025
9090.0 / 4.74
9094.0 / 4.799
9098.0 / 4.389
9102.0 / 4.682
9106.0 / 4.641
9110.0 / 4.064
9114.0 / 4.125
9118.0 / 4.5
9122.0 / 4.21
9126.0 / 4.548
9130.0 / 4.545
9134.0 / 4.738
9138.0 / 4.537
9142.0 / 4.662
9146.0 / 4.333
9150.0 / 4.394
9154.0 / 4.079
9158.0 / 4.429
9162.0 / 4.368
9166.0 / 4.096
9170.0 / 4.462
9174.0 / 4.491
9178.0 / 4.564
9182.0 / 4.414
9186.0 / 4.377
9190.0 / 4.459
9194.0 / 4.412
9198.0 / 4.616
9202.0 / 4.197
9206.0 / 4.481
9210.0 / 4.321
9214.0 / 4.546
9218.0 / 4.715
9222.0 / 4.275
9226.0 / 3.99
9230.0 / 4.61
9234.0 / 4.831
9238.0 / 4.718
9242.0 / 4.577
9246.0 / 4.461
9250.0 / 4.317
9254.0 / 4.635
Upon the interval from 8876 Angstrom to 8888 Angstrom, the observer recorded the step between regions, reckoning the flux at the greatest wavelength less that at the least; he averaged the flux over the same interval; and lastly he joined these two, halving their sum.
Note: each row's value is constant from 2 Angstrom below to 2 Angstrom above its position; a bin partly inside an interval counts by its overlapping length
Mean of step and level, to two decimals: 2.68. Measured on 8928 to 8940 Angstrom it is 2.64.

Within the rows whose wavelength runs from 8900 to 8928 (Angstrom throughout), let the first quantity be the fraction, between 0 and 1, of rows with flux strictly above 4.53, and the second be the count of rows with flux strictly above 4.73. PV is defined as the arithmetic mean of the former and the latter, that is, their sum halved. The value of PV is 3.5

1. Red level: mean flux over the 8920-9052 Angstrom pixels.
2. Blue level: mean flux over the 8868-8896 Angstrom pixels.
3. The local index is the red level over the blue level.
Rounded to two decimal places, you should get 0.99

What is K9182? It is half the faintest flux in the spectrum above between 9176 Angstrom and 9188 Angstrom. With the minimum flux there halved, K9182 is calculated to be 2.19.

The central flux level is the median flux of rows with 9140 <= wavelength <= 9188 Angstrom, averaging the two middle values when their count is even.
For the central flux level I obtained 4.4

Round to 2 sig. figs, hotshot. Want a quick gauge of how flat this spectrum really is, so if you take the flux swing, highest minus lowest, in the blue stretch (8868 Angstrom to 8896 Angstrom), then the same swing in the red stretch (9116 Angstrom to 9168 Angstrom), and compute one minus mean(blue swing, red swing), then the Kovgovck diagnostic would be 0.26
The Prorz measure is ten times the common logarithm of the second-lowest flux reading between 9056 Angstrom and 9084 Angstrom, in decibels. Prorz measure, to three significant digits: 6.60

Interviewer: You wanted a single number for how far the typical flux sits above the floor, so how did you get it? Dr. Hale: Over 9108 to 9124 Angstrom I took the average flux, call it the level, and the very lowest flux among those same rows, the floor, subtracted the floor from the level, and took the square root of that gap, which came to 0.40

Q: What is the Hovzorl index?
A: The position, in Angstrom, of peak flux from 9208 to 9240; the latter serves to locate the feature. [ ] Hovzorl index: 9234.0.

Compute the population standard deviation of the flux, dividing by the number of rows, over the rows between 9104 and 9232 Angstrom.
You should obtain 0.20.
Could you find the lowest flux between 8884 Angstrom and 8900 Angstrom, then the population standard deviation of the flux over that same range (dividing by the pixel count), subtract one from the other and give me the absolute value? 4.10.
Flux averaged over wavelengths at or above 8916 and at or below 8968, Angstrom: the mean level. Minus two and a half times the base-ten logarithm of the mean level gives -1.74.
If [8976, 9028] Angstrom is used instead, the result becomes -1.69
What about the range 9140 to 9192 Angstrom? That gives -1.61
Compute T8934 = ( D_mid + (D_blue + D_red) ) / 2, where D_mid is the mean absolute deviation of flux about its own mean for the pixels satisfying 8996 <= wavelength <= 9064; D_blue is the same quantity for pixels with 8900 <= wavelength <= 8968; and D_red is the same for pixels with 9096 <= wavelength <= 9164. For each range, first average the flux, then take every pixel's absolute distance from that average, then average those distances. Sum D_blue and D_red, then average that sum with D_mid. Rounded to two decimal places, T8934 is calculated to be 0.27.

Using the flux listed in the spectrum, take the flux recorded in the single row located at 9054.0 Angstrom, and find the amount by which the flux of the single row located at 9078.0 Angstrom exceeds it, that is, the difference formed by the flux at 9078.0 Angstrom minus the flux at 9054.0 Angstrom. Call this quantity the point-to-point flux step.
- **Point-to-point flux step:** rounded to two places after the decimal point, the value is 0.15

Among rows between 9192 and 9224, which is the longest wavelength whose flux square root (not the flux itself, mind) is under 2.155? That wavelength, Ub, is 9222.0 Angstrom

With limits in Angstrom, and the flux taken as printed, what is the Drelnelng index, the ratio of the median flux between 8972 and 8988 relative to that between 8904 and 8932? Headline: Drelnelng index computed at 0.95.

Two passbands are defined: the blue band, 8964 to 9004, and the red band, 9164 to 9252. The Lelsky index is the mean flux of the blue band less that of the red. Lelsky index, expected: 0.43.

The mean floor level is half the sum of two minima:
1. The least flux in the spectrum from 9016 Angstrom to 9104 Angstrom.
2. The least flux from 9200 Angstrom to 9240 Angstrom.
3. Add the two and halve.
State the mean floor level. 4.19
